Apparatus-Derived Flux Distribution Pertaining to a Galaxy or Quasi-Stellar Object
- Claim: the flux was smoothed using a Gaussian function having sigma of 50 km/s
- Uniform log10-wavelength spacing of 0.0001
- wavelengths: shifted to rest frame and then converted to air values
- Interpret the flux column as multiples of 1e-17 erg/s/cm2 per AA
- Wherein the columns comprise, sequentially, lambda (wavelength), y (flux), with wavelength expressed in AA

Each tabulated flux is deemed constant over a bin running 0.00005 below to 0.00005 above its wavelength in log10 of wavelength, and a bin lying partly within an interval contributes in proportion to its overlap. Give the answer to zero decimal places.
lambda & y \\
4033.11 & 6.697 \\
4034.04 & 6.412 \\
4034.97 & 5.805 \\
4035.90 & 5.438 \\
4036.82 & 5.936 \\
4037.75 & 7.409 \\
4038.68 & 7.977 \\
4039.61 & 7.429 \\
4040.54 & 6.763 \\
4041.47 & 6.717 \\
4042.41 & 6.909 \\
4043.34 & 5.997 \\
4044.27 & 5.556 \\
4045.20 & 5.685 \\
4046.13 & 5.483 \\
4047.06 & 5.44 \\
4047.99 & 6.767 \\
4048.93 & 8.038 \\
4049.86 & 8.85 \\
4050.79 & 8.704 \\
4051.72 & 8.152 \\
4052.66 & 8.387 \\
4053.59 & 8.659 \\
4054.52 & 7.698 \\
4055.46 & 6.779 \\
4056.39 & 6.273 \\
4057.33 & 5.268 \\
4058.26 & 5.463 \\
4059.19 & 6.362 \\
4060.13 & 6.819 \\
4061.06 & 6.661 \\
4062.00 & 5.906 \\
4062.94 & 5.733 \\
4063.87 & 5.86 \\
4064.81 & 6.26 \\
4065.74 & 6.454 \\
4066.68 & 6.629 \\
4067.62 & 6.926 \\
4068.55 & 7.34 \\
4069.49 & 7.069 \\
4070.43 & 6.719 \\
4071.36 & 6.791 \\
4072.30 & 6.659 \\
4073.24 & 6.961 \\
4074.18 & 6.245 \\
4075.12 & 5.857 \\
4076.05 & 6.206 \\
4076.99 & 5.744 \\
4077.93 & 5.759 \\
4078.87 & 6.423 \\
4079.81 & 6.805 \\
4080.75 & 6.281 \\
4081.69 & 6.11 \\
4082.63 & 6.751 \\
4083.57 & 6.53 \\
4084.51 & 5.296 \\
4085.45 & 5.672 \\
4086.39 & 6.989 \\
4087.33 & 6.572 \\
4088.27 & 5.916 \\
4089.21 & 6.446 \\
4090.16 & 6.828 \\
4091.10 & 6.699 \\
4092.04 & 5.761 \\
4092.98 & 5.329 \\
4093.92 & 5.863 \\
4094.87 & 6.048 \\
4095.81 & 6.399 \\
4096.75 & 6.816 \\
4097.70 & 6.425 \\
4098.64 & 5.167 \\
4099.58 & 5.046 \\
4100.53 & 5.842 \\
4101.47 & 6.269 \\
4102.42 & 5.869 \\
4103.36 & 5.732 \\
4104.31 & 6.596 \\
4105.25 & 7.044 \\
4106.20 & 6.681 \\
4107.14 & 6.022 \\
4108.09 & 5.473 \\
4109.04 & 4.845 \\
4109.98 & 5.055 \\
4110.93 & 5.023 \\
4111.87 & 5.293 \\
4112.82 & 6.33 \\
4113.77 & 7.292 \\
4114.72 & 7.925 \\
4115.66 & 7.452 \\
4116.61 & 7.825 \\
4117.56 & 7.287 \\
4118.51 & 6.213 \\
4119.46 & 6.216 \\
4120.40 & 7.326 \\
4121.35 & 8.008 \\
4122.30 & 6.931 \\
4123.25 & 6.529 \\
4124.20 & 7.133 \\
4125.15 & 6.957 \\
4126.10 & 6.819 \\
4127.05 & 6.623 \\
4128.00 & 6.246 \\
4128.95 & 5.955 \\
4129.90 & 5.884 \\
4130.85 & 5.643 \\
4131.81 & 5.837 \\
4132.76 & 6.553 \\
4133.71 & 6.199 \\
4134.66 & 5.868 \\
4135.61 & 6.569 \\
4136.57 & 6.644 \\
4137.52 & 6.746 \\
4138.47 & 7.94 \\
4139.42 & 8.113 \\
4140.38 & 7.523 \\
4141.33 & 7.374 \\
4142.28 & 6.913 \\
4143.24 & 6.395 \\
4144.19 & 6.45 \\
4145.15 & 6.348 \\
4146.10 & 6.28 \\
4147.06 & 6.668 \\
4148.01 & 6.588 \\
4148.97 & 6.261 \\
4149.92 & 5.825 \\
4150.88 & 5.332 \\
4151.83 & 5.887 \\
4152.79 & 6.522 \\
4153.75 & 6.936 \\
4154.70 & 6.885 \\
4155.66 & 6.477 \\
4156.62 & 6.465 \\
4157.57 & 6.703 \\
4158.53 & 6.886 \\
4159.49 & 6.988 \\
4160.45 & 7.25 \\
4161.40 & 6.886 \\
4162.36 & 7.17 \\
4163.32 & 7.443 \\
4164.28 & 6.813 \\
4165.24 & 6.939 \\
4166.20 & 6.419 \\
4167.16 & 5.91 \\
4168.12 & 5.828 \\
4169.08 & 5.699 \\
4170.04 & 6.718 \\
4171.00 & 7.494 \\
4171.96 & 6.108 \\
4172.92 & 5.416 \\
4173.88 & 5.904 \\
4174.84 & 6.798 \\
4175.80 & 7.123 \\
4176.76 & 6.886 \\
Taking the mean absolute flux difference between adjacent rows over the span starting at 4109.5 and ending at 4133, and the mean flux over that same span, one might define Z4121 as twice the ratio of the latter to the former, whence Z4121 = 27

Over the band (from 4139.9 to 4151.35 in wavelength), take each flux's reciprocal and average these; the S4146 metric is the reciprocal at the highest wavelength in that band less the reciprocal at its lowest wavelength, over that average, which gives 0.35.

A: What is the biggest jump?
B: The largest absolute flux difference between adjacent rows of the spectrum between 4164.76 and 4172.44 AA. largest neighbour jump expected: 1.4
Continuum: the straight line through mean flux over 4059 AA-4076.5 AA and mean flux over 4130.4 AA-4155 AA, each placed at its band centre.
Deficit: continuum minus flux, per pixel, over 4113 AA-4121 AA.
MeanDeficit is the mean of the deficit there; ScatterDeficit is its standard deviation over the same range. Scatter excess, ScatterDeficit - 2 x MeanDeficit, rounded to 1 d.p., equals 1.9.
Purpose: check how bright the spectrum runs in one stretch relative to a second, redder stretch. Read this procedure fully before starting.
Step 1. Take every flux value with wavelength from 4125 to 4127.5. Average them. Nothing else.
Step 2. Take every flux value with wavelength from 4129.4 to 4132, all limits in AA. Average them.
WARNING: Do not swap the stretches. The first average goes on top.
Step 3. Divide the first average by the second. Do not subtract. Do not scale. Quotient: 1.2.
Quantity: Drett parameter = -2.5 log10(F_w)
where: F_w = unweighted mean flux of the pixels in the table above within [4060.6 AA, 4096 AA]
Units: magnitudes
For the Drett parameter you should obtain -2.00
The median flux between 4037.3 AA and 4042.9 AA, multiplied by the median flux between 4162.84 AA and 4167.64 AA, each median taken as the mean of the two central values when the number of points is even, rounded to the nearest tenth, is 48.8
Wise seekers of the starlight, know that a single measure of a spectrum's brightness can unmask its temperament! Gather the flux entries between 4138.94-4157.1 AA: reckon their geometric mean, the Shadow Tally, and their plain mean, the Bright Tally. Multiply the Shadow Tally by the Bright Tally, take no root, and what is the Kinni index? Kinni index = 43.3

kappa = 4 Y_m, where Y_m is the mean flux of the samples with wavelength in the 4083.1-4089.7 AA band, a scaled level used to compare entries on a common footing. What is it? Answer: 24.8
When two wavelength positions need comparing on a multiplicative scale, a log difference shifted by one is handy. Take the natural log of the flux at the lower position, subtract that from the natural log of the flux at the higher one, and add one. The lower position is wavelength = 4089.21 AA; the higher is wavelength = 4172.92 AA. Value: 0.83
